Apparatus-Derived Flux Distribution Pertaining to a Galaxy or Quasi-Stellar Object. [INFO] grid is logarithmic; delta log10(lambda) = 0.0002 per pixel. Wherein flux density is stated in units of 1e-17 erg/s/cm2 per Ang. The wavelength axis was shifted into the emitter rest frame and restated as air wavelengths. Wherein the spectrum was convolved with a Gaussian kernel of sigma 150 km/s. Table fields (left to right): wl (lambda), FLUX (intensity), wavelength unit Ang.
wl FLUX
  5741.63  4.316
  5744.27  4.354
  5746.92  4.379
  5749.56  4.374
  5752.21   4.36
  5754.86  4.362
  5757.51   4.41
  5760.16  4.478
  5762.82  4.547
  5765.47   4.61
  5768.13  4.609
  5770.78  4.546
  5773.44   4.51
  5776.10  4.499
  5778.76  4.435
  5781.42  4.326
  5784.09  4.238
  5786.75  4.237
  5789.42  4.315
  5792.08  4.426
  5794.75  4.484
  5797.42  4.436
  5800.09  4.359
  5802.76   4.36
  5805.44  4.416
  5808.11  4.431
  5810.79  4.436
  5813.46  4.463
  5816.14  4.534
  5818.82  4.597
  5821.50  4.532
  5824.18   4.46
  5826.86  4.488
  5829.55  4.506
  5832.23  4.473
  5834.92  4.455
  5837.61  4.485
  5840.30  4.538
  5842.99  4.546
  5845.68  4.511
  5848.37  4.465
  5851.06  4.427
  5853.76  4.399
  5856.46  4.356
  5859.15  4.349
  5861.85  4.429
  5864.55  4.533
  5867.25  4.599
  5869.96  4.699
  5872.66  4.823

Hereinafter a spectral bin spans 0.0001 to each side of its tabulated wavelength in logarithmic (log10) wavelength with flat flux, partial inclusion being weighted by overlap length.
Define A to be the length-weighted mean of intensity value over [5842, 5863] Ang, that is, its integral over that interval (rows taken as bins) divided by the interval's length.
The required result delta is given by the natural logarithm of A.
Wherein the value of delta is 1.49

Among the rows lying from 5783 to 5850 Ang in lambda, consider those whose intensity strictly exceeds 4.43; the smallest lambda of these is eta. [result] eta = 5794.75 Ang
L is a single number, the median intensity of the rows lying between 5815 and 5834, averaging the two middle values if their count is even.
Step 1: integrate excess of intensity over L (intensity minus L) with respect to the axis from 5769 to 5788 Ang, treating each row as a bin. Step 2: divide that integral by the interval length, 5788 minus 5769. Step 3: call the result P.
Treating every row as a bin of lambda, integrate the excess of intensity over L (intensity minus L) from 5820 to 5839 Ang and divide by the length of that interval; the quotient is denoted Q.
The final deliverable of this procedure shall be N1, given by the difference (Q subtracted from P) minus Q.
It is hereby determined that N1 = -0.06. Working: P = -0.102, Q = -0.019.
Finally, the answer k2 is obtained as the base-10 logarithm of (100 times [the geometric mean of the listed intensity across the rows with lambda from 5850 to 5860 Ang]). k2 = 2.64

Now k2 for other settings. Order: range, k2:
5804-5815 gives 2.65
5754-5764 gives 2.65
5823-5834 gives 2.65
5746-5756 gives 2.64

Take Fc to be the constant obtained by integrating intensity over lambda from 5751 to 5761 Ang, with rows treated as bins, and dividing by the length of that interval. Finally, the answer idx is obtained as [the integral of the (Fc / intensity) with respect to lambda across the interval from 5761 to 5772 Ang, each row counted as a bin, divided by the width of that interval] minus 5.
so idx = -4.04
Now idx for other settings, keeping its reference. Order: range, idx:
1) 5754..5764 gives -4.01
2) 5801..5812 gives -4.00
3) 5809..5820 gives -4.02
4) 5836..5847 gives -4.03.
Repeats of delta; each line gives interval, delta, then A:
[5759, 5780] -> 1.51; 4.53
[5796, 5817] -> 1.49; 4.43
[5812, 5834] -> 1.51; 4.51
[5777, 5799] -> 1.47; 4.36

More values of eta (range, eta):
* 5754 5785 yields 5760.16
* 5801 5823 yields 5808.11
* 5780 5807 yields 5794.75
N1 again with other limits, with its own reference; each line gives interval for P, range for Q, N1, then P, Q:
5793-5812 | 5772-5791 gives 0.19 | -0.088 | -0.139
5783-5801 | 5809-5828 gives -0.14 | -0.148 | -0.006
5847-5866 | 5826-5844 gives -0.07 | -0.082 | -0.008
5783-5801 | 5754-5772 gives -0.16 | -0.148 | 0.006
